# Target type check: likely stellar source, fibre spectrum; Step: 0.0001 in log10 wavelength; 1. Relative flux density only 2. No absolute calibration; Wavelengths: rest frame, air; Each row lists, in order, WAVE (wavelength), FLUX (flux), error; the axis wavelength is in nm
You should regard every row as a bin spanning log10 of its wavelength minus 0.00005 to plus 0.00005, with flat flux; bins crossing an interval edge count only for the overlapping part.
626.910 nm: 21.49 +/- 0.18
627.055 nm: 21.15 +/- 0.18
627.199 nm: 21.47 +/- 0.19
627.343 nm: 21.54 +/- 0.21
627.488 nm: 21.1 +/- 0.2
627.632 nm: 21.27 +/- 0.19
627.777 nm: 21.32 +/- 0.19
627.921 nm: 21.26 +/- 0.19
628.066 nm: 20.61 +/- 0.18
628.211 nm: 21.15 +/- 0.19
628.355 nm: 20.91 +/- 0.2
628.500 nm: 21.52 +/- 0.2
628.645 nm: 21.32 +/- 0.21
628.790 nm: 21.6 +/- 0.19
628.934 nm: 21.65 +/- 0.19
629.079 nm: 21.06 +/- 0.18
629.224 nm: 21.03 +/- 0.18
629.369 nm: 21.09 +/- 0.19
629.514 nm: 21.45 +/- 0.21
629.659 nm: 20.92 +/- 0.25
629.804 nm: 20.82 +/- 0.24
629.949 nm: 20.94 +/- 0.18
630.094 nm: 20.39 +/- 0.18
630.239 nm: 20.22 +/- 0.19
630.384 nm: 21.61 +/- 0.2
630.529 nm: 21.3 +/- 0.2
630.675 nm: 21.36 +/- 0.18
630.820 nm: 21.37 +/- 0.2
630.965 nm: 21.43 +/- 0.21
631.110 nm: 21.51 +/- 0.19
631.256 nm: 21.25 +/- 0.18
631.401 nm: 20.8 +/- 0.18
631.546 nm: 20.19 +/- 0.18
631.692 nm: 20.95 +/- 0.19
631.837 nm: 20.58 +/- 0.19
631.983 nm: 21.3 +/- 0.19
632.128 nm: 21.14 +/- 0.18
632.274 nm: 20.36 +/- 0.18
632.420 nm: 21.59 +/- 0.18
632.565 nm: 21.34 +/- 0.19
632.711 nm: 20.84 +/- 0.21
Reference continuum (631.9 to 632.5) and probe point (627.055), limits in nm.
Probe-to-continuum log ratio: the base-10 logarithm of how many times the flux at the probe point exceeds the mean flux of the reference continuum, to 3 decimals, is 0.001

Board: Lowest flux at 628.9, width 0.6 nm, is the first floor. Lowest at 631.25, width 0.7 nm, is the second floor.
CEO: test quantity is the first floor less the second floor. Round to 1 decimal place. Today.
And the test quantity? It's 0.9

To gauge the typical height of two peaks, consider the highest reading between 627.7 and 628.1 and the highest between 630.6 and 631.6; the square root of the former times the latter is 21.41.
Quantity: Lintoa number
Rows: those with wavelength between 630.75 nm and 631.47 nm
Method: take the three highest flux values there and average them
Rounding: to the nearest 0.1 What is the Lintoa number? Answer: 21.4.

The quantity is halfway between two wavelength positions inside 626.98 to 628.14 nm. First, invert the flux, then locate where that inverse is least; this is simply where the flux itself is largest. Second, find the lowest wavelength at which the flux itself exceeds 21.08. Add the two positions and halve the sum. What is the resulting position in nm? 627.20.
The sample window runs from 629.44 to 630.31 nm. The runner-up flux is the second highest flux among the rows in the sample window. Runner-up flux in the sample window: 20.94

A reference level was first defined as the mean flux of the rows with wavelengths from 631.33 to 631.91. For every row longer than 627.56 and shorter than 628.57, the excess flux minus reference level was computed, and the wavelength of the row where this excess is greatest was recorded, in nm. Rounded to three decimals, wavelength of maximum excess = 628.500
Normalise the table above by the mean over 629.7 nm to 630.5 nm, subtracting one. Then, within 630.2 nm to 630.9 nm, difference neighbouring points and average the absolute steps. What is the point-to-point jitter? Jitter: 0.021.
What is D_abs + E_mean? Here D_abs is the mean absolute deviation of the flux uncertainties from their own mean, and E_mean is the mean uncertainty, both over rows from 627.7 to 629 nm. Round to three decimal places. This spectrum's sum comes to 0.200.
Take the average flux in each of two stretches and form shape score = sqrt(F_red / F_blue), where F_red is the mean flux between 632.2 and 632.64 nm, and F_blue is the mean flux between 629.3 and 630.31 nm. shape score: 1.01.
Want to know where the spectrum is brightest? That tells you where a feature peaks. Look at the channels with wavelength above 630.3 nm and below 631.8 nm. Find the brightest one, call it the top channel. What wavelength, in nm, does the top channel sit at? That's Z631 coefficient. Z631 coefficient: 630.384 nm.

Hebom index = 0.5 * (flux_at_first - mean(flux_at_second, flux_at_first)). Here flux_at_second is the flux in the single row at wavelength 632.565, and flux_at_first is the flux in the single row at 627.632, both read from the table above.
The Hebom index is -0.02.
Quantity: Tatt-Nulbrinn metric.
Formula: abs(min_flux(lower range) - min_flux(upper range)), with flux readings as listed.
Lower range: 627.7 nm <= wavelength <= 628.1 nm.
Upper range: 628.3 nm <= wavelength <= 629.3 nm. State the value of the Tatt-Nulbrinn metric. 0.30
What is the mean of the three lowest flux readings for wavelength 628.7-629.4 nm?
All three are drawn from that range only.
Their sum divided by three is 21.1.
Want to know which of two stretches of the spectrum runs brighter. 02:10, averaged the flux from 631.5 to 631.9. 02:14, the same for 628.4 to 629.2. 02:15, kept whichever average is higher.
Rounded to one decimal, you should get 21.4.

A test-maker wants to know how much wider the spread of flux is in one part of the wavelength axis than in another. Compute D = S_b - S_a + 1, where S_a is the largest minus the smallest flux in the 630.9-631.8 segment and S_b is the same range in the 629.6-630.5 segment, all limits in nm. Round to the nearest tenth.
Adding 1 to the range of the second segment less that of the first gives 1.1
